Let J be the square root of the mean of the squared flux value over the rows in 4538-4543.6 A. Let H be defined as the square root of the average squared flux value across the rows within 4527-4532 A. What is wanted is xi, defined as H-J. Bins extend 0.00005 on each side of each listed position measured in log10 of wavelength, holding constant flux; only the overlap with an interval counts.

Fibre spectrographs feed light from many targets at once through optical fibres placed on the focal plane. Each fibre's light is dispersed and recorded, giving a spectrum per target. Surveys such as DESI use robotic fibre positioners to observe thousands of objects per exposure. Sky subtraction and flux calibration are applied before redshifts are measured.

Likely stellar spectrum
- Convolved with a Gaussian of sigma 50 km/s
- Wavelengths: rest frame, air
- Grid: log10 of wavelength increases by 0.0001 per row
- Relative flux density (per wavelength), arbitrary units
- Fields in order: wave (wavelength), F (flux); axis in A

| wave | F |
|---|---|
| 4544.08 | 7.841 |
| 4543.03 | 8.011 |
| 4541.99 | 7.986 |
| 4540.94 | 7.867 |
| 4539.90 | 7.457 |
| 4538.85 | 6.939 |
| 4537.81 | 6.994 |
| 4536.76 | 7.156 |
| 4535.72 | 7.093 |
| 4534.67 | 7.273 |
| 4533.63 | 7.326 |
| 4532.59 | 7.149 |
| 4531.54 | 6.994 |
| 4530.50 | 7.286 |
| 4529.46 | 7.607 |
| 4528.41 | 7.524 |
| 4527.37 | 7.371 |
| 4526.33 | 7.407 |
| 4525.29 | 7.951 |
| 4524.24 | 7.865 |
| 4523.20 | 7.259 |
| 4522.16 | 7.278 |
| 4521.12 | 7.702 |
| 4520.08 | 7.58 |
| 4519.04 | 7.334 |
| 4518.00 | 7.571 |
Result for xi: -0.30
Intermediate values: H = 7.4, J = 7.66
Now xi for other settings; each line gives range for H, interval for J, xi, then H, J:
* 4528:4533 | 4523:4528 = -0.26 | 7.3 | 7.58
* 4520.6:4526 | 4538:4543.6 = -0.05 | 7.6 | 7.66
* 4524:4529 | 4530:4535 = 0.42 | 7.6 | 7.21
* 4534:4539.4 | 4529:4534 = -0.18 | 7.1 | 7.28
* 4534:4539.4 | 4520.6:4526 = -0.52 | 7.1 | 7.62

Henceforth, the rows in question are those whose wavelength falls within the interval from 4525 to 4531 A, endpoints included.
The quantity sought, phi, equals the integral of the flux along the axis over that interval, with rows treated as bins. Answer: 45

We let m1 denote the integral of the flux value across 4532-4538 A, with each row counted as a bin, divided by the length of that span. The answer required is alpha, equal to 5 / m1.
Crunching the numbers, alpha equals 0.698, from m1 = 7.2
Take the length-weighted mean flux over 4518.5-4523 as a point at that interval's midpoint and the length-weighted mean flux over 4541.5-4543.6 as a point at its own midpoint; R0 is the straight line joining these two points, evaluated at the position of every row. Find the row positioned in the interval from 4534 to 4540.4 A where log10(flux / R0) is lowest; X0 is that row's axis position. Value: 4538.85 A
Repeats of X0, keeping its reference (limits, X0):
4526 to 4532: 4531.54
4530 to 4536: 4531.54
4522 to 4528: 4523.20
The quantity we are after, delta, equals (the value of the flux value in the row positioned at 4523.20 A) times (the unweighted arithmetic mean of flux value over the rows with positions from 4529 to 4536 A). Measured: 52.6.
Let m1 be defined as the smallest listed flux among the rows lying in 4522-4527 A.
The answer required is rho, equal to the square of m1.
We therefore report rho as 52.7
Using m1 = 7.259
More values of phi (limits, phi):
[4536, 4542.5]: 48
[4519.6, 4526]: 49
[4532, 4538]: 43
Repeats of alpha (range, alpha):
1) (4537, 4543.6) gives 0.664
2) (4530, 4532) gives 0.699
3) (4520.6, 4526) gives 0.658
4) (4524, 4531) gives 0.662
